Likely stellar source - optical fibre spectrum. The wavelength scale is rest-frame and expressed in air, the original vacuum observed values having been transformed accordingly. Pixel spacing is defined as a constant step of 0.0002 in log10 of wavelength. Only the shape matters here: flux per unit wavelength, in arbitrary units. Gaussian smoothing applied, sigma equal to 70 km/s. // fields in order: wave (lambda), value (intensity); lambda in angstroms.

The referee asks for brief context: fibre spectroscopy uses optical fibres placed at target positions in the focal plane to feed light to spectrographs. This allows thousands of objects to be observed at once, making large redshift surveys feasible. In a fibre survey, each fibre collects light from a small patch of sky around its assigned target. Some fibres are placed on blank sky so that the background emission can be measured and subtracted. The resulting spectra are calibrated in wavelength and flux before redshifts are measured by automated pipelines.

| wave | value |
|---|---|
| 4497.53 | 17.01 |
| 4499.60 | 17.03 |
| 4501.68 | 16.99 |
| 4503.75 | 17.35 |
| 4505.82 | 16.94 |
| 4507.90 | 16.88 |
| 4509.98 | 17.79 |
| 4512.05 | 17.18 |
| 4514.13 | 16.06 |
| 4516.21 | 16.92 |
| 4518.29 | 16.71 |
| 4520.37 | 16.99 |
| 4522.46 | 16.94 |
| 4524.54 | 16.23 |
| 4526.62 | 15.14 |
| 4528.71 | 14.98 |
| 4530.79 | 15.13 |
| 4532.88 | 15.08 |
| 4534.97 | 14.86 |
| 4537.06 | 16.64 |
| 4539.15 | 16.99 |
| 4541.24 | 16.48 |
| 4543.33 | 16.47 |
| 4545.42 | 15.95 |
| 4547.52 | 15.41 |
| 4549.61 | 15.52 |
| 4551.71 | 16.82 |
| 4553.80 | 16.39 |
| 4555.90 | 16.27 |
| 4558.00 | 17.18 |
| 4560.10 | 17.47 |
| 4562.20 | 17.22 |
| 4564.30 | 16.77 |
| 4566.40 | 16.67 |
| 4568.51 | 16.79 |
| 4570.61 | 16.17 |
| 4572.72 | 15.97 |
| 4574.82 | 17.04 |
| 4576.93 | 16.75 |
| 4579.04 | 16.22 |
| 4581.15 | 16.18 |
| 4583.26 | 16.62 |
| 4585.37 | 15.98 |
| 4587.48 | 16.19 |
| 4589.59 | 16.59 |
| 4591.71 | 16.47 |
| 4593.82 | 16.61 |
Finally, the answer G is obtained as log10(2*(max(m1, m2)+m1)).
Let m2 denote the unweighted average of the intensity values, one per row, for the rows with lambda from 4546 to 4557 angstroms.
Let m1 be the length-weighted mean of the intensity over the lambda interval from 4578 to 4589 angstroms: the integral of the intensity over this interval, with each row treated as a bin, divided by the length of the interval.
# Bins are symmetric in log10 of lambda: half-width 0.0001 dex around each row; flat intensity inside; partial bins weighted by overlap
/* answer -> 1.813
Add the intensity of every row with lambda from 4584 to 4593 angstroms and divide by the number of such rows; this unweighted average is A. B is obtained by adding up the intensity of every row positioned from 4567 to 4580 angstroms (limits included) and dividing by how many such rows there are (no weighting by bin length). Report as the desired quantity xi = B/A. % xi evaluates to 1.01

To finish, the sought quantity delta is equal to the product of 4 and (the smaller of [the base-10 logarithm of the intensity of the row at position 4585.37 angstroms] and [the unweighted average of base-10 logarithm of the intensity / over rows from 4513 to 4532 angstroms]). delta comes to 4.81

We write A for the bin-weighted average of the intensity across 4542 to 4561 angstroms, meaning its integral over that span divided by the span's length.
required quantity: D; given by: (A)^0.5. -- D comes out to 4.05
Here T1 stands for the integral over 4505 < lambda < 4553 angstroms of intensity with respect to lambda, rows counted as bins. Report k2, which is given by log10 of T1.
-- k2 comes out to 2.89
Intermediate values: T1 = 781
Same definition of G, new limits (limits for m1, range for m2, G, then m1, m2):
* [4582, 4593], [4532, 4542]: 1.816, 16.4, 16.0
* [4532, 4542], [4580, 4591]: 1.811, 16.0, 16.3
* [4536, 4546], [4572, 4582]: 1.820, 16.5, 16.4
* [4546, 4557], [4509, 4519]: 1.820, 16.1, 16.9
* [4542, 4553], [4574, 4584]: 1.815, 16.1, 16.6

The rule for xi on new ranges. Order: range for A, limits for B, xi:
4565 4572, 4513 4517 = 1.00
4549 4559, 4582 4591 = 0.99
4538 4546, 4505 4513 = 1.04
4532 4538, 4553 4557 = 1.05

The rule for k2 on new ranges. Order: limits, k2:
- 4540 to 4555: 2.38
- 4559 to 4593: 2.75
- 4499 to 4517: 2.49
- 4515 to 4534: 2.48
